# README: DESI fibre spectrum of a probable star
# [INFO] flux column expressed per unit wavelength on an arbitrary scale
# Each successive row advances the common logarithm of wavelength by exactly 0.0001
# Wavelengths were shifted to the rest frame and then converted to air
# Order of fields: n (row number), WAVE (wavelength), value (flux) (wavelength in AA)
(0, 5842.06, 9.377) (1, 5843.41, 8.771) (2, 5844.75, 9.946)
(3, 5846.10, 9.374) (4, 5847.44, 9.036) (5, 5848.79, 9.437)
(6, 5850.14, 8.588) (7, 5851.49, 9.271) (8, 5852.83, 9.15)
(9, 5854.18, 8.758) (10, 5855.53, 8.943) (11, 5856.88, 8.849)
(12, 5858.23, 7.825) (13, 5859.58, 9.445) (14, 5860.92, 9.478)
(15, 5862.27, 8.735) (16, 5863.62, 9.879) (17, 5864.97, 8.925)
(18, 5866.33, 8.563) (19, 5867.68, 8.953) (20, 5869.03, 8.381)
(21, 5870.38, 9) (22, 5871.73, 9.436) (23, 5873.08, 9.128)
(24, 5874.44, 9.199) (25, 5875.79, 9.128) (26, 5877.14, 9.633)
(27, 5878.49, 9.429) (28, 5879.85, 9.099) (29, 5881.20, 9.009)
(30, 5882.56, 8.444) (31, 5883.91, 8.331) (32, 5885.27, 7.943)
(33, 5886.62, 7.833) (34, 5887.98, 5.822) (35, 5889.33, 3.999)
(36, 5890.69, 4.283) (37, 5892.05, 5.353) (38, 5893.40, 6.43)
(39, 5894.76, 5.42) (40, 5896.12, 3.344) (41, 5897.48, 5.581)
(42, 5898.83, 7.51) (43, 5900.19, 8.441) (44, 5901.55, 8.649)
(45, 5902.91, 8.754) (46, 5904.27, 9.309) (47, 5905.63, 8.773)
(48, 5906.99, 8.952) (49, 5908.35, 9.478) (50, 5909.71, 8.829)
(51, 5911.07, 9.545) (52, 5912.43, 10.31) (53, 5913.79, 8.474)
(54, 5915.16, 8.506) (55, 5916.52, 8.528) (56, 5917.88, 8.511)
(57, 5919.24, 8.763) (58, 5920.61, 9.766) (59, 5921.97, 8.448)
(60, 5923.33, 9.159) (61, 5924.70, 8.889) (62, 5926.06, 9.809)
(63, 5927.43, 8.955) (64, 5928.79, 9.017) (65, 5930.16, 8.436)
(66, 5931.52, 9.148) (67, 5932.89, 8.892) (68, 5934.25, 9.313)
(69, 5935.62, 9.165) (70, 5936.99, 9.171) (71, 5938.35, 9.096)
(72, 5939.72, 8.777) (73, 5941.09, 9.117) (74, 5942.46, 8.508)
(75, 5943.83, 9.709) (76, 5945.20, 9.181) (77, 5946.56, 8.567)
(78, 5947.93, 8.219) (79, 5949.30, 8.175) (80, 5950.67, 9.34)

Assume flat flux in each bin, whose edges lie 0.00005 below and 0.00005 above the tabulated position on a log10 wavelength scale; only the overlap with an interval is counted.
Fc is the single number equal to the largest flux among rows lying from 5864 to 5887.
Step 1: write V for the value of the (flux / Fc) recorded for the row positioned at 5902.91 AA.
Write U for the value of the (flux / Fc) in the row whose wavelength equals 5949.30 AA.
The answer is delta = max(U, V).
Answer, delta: 0.909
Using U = 0.85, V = 0.91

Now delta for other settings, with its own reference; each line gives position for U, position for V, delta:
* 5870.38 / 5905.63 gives 0.934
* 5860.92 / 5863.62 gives 1.026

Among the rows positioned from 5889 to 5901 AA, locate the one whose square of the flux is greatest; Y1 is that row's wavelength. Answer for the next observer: 5900.19 AA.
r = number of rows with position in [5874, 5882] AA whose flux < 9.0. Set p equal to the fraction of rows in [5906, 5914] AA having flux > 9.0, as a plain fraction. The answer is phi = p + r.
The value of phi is 0.5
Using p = 0.50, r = 0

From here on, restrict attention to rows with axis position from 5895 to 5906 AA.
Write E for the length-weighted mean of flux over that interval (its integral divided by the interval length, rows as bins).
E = 7.43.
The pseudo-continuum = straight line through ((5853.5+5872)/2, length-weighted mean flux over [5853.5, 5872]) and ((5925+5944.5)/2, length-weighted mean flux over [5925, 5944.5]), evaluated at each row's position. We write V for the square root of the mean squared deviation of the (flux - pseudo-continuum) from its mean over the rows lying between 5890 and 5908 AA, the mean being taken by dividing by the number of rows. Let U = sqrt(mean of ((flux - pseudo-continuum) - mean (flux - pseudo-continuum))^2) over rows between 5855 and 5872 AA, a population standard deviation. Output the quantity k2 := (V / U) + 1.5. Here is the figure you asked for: 5.3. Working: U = 0.51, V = 1.9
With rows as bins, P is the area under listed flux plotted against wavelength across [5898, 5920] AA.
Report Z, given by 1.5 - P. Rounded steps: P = 194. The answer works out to -192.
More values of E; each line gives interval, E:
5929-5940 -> 9.01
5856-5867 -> 8.96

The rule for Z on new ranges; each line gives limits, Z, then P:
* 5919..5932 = -116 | 118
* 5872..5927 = -446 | 447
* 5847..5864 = -152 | 153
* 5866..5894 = -222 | 223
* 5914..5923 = -77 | 79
